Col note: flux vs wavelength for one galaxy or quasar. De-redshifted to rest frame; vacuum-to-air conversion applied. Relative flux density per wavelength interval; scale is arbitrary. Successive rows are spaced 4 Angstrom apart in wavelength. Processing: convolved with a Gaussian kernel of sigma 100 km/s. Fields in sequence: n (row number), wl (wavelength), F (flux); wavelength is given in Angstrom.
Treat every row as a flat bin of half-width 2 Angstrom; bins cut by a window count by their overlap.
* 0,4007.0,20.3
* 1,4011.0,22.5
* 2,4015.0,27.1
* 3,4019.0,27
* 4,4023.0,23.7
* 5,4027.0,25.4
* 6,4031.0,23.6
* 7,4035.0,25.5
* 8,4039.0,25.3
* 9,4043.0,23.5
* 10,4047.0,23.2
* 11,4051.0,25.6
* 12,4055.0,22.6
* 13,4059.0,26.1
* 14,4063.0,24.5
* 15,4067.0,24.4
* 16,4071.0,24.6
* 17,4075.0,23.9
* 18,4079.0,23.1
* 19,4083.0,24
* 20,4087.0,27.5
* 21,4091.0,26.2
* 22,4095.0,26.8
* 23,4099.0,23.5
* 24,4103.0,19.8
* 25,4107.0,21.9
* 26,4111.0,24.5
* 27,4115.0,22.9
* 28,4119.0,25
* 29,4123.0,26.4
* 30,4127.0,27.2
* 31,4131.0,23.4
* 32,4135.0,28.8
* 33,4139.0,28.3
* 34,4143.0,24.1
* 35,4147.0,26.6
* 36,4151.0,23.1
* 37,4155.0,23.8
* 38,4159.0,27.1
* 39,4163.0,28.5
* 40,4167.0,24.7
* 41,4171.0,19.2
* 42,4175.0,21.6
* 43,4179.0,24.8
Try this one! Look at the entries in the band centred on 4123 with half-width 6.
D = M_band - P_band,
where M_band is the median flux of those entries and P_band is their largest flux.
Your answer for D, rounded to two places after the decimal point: -0.80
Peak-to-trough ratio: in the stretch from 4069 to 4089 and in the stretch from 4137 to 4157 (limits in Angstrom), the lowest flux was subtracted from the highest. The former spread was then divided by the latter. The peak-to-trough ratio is 0.85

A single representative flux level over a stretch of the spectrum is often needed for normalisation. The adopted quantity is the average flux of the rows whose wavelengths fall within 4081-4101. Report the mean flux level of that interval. 25.60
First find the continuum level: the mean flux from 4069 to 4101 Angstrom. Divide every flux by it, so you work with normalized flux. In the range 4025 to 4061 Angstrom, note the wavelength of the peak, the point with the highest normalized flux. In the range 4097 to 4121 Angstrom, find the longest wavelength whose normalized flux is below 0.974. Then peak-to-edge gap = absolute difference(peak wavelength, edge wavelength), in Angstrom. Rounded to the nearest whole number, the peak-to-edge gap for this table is 56 Angstrom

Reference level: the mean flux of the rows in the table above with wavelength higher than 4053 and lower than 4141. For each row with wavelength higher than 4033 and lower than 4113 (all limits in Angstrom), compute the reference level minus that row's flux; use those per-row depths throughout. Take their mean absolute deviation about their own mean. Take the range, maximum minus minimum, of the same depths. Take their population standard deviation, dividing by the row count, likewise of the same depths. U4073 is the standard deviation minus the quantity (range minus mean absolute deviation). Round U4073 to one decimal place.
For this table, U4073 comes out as -4.6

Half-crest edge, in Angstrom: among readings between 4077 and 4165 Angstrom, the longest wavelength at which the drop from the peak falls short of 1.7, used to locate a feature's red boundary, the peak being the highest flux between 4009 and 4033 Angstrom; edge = 4163.0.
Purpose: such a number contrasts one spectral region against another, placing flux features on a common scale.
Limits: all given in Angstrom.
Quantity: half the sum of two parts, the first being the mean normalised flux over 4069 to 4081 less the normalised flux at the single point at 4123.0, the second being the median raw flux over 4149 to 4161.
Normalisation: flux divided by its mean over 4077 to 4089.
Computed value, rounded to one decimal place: 11.8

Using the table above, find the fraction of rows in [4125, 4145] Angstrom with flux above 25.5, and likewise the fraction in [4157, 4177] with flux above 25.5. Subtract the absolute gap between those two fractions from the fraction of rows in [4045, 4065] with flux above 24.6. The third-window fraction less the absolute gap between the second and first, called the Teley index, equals 0.20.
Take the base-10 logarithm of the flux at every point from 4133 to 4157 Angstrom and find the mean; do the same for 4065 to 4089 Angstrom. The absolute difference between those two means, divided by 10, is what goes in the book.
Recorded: 0.0020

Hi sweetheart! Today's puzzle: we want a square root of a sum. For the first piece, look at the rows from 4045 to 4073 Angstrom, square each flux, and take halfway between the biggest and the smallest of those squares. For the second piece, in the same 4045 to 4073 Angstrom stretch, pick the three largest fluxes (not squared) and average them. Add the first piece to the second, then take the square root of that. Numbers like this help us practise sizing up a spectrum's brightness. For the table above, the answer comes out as 24.9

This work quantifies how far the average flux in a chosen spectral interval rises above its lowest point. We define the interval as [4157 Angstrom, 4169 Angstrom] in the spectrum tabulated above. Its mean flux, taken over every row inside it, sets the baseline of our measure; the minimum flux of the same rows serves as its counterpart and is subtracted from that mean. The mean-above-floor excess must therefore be 2.1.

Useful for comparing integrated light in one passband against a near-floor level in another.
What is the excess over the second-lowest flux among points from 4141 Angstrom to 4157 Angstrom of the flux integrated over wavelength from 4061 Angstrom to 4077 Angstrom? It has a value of 366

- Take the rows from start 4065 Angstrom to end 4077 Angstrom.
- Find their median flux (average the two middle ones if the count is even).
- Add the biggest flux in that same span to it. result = 49.0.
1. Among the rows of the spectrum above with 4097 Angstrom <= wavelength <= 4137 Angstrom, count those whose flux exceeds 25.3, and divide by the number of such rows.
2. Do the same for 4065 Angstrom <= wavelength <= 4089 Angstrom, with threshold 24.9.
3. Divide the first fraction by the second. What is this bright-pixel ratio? 1.8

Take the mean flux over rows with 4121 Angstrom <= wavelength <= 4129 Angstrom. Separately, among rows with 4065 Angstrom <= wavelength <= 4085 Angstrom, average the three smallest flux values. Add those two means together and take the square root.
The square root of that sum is 7.10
